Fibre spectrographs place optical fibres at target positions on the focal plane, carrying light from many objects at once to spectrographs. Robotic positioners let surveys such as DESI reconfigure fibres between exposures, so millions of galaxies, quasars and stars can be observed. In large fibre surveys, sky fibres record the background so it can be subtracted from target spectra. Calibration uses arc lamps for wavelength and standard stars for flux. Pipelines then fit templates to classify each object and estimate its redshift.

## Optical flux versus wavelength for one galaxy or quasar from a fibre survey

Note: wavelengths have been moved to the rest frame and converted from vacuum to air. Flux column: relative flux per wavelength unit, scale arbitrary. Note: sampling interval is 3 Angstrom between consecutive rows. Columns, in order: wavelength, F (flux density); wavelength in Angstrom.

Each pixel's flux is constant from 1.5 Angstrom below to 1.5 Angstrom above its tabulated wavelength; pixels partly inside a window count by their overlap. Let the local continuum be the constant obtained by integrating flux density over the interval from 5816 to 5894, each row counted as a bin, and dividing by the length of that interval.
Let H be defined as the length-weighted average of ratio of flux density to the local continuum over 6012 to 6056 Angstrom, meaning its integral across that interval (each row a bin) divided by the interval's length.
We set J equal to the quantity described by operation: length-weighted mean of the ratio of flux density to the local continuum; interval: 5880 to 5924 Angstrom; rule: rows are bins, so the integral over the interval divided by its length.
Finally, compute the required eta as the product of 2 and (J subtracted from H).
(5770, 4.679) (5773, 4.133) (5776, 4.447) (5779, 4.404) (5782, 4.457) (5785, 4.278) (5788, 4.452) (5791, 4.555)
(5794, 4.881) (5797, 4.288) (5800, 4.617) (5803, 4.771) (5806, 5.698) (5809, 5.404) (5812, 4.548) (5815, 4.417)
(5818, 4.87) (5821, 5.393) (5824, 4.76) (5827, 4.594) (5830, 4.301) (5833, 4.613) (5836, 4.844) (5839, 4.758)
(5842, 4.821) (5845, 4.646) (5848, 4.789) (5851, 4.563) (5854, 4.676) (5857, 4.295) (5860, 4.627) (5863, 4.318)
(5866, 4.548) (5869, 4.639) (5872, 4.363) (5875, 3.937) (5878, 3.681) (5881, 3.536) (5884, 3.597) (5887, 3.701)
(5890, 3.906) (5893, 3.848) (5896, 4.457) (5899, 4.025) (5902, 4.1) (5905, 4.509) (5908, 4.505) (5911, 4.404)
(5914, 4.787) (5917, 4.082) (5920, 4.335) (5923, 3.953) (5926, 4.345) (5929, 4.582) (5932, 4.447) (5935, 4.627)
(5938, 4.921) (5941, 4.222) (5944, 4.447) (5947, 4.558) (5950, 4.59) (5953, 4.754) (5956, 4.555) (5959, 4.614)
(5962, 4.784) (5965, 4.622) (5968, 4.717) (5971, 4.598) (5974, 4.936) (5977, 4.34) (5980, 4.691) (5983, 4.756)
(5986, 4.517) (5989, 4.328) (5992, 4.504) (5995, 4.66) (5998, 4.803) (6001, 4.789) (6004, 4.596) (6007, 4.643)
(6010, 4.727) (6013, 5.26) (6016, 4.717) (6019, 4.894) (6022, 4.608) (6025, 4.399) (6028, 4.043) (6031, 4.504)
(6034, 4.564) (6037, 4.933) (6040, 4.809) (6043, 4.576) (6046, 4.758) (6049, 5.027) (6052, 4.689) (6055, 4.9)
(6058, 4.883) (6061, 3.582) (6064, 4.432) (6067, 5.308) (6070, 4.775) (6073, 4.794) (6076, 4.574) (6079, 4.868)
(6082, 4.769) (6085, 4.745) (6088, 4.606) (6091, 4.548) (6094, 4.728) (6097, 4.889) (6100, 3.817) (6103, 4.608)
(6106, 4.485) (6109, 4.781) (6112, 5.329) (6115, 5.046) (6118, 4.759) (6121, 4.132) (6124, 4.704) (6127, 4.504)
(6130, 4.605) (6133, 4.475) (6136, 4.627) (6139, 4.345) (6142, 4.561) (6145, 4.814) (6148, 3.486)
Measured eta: 0.26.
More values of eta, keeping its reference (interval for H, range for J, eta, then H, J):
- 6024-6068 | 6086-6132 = -0.01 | 1.05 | 1.051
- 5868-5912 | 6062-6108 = -0.26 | 0.92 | 1.054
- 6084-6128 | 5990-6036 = 0.00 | 1.05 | 1.053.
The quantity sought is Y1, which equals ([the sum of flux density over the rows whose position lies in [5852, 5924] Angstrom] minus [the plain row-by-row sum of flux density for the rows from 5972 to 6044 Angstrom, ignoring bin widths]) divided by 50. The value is -0.22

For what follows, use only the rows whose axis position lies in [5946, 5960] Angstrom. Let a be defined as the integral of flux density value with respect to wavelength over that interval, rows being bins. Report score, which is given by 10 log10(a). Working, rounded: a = 64.6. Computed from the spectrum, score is 18.1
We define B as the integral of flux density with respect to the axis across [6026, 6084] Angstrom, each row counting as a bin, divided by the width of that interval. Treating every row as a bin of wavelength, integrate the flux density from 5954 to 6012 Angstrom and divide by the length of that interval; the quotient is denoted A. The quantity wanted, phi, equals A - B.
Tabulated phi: -0.02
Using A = 4.647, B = 4.67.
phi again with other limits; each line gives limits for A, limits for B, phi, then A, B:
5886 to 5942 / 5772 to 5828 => -0.38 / 4.309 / 4.69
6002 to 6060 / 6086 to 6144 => 0.09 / 4.703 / 4.61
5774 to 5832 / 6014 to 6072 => 0.03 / 4.686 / 4.66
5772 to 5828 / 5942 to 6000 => 0.07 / 4.688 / 4.62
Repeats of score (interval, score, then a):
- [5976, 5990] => 18.0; 63.6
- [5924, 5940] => 18.6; 72.9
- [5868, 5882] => 17.5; 56.4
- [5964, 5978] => 18.1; 65.2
